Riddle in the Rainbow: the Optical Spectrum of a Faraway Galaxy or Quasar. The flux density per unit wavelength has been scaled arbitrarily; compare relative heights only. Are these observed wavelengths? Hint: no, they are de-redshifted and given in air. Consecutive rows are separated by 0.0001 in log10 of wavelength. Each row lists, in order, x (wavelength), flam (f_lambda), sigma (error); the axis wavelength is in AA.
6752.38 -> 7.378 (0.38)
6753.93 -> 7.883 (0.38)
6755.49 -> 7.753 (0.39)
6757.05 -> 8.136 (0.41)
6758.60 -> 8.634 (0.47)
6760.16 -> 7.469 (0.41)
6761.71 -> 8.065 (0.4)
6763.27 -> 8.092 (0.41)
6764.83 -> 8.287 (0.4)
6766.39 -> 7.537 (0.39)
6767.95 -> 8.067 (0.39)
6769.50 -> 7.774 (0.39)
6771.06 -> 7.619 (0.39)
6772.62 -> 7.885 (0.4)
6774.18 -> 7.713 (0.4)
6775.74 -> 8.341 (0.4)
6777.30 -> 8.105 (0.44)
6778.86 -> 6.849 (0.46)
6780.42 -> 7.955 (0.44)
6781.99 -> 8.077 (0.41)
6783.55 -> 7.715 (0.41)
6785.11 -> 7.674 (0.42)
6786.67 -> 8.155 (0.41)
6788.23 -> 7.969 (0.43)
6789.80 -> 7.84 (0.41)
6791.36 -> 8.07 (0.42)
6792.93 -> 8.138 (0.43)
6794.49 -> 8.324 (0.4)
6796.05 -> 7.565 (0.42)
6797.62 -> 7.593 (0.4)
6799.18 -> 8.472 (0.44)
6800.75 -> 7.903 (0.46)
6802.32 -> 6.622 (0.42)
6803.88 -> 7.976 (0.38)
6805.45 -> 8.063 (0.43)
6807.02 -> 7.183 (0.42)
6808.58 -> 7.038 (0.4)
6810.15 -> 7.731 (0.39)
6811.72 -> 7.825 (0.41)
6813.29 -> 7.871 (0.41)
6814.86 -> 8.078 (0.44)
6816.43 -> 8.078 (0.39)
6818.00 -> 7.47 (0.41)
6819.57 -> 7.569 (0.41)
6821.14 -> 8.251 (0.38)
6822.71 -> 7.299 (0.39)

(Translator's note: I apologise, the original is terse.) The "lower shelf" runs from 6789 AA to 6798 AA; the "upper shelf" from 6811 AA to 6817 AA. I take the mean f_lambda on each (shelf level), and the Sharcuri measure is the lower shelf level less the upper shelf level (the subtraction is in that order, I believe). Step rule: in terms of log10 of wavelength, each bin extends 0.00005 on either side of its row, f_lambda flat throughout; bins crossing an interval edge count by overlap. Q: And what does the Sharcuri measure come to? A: 0.0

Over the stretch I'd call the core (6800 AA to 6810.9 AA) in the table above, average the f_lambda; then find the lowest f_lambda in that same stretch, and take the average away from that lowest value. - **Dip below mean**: -0.880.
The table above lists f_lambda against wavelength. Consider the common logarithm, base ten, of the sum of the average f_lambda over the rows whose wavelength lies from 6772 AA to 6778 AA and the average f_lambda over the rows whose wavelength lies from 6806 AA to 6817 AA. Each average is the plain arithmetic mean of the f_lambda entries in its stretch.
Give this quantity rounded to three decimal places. 1.196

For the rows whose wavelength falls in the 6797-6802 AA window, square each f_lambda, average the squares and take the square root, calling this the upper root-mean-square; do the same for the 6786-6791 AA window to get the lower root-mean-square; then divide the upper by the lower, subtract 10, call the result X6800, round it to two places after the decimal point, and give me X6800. -9.00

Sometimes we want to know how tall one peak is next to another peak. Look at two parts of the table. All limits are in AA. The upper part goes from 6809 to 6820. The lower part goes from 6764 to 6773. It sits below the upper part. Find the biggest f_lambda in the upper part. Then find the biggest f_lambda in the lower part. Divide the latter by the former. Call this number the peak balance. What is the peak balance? 1.03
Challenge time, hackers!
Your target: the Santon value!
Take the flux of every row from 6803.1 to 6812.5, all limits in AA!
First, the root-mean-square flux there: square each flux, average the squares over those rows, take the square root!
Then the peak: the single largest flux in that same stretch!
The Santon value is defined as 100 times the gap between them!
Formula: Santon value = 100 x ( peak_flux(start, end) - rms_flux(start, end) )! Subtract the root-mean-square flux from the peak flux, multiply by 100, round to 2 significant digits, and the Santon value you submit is 42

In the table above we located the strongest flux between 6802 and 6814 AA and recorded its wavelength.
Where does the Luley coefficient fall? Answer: 6805.45 AA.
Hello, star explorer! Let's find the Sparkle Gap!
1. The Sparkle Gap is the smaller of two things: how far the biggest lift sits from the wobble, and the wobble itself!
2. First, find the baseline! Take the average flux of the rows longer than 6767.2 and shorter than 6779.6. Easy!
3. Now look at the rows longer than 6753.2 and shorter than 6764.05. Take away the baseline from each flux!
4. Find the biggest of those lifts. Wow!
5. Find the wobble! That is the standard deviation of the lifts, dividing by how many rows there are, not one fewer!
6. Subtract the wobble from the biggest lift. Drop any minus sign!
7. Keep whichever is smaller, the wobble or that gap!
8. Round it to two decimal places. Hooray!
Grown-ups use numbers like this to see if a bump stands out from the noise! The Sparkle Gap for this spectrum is 0.34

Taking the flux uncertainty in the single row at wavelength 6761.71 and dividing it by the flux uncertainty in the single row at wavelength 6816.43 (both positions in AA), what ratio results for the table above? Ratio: 1.03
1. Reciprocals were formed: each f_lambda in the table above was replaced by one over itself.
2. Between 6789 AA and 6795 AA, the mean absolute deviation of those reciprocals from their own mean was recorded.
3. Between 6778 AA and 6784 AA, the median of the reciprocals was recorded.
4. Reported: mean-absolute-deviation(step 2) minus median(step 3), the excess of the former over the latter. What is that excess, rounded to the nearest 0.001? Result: -0.126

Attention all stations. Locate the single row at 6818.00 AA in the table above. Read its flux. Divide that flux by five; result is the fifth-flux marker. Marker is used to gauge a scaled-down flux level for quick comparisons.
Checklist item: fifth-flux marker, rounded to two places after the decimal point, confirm 1.49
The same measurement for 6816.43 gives 1.62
